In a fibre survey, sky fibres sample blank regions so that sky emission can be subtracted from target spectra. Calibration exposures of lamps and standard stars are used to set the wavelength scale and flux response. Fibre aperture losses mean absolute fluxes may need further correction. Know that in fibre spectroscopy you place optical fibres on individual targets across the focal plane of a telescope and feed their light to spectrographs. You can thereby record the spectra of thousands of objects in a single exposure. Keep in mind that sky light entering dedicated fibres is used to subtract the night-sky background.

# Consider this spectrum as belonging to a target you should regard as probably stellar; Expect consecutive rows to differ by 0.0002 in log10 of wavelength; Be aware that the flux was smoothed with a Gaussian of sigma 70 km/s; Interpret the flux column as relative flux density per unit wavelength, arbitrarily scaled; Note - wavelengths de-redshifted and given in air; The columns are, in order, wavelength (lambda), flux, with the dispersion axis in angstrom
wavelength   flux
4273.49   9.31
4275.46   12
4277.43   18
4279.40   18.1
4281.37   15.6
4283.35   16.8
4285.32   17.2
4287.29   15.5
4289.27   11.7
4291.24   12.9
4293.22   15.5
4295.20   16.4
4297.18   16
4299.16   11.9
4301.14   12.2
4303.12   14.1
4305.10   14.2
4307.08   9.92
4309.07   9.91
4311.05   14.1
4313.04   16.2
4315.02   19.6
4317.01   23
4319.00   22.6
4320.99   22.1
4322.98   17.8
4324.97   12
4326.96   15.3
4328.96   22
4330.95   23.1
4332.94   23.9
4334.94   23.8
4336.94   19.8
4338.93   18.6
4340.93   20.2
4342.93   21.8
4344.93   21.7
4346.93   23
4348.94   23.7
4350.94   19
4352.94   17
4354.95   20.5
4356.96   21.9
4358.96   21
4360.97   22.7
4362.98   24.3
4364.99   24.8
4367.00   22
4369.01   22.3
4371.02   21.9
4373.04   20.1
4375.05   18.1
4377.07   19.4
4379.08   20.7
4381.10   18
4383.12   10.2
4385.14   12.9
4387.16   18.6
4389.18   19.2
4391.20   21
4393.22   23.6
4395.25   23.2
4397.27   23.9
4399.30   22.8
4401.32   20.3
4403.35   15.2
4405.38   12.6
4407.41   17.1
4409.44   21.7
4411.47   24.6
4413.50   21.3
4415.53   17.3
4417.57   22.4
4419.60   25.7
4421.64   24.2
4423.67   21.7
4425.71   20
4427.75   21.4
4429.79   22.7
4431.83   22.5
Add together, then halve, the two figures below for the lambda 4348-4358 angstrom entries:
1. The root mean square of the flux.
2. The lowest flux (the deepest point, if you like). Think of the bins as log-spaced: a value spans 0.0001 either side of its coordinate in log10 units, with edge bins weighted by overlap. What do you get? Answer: 19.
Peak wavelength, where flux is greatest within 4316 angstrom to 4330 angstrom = 4317.01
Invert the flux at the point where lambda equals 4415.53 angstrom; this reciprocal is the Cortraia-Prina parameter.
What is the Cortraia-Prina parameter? 0.058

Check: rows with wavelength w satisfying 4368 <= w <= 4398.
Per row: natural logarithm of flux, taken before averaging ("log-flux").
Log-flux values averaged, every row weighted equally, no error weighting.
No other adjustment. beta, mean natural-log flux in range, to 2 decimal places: 2.95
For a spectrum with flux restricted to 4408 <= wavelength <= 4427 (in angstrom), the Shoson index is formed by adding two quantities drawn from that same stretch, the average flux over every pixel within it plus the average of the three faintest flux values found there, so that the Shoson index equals 42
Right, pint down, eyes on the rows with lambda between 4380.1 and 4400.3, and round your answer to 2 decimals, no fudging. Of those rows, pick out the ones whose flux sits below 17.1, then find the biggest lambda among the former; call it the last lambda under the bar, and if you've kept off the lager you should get 4385.14 angstrom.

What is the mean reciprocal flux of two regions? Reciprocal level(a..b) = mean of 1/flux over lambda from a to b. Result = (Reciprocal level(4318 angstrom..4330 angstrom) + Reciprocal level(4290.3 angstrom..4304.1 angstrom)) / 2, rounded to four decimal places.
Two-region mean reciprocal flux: 0.0642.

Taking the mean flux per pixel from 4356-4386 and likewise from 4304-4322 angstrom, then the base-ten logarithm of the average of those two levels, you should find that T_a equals 1.27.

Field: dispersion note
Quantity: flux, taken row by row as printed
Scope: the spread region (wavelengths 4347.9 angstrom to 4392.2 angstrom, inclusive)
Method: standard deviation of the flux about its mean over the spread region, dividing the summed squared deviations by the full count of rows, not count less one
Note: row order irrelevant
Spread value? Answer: 3.4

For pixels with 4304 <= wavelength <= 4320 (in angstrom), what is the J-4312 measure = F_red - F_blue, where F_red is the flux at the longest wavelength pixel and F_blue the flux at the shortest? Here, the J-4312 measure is 8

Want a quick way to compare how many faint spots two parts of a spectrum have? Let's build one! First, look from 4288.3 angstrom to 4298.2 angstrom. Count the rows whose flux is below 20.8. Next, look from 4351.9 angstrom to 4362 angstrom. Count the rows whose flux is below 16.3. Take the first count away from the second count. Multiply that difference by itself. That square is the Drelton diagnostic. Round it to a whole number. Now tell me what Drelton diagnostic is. 25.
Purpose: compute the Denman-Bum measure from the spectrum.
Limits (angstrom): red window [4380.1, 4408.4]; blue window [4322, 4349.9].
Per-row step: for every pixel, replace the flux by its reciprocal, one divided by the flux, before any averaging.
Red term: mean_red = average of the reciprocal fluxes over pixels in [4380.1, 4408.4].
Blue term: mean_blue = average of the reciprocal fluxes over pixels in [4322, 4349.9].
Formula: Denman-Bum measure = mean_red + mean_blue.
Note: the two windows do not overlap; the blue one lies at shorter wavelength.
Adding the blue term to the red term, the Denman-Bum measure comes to 0.108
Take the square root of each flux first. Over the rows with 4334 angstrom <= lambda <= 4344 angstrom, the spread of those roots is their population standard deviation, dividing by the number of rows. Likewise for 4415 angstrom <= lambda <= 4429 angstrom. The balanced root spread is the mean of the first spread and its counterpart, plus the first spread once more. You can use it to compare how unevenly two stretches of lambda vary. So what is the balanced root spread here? 0.43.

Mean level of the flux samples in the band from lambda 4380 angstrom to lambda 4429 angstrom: 20.0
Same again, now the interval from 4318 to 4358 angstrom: 20.5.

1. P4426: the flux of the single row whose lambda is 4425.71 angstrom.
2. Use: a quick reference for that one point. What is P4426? 20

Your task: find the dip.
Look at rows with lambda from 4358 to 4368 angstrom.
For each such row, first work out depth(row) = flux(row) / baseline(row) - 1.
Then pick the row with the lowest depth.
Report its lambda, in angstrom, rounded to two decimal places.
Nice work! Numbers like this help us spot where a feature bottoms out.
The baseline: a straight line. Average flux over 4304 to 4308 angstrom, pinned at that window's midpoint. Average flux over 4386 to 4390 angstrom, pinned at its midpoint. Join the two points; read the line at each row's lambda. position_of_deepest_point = 4358.96 angstrom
